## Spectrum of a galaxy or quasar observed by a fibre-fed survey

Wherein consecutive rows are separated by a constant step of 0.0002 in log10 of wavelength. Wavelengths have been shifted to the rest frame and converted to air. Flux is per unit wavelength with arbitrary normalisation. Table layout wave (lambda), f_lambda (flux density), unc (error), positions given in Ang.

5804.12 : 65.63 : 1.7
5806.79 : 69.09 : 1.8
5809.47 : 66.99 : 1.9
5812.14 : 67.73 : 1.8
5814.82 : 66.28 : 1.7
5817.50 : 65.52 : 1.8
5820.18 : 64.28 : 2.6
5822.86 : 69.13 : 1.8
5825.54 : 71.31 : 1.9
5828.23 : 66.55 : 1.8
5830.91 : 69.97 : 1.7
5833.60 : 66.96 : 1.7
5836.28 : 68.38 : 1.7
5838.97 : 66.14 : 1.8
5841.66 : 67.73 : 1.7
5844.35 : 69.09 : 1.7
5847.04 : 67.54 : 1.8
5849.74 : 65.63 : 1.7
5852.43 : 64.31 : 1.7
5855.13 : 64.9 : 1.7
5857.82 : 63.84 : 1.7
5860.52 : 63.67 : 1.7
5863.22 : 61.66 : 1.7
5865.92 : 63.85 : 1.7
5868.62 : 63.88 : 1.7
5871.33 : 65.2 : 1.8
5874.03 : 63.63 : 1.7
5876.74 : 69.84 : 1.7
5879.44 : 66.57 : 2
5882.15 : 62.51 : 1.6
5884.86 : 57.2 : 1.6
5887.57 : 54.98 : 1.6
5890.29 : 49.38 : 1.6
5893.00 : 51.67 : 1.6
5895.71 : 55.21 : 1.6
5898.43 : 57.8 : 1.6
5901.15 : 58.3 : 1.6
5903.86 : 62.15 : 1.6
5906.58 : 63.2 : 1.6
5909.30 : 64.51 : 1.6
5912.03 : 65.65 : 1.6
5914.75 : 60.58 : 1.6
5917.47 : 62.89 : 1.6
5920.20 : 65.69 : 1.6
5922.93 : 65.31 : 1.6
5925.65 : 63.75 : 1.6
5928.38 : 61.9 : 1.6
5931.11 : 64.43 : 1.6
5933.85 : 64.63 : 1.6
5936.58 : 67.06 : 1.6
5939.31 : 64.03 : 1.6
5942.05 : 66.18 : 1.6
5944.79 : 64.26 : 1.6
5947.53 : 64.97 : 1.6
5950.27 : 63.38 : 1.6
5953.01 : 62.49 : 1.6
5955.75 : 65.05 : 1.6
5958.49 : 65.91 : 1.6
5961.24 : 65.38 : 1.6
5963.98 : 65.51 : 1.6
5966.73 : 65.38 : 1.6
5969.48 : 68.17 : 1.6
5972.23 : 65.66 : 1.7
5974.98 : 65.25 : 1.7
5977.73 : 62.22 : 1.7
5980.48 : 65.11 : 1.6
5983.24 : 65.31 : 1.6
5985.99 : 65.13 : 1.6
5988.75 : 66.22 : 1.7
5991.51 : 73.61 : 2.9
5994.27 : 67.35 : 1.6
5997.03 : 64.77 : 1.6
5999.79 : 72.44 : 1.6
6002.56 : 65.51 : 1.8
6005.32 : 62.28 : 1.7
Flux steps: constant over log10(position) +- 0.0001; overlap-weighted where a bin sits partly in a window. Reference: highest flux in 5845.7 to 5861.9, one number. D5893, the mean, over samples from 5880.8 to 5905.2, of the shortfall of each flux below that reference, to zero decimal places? 11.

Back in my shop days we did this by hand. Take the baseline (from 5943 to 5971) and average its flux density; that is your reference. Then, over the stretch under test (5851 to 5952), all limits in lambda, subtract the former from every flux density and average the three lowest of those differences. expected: -13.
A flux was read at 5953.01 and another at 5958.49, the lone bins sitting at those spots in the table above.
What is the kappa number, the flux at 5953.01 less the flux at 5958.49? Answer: -3.4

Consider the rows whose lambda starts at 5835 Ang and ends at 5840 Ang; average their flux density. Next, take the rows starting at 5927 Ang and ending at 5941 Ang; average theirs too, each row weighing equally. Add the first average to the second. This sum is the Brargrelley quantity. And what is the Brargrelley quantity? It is 131.7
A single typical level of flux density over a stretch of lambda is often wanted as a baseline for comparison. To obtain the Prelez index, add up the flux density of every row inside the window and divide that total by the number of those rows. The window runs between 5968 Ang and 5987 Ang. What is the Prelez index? 65.3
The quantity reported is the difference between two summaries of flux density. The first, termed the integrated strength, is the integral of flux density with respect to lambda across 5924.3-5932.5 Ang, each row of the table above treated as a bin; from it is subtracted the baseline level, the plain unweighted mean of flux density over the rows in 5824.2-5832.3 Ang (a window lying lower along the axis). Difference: 450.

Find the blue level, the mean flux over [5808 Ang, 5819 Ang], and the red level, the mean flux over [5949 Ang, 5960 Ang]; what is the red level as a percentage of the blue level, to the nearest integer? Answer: 96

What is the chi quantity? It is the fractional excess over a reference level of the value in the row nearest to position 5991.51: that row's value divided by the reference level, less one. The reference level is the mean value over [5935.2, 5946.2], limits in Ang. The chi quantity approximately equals 0.126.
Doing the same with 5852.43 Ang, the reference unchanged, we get -0.016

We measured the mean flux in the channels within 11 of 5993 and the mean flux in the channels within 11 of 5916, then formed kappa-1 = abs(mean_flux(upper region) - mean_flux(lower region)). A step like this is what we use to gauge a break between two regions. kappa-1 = 3.6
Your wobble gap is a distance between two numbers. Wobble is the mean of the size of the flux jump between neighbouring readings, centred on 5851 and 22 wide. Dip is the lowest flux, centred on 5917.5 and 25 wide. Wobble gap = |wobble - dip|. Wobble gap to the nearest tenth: 59.4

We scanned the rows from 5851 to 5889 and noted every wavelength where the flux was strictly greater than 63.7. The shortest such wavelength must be 5852.43 Ang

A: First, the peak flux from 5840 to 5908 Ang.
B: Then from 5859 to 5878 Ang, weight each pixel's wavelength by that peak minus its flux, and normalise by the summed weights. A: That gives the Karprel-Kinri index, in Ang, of 5866.9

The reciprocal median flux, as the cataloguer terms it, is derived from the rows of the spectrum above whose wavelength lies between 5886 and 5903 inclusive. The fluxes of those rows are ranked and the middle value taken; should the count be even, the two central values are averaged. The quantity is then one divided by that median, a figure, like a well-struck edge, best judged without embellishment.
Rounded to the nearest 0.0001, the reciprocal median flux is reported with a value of 0.0182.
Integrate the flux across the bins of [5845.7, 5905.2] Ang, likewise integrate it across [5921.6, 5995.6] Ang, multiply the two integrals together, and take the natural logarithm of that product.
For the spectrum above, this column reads 16.7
